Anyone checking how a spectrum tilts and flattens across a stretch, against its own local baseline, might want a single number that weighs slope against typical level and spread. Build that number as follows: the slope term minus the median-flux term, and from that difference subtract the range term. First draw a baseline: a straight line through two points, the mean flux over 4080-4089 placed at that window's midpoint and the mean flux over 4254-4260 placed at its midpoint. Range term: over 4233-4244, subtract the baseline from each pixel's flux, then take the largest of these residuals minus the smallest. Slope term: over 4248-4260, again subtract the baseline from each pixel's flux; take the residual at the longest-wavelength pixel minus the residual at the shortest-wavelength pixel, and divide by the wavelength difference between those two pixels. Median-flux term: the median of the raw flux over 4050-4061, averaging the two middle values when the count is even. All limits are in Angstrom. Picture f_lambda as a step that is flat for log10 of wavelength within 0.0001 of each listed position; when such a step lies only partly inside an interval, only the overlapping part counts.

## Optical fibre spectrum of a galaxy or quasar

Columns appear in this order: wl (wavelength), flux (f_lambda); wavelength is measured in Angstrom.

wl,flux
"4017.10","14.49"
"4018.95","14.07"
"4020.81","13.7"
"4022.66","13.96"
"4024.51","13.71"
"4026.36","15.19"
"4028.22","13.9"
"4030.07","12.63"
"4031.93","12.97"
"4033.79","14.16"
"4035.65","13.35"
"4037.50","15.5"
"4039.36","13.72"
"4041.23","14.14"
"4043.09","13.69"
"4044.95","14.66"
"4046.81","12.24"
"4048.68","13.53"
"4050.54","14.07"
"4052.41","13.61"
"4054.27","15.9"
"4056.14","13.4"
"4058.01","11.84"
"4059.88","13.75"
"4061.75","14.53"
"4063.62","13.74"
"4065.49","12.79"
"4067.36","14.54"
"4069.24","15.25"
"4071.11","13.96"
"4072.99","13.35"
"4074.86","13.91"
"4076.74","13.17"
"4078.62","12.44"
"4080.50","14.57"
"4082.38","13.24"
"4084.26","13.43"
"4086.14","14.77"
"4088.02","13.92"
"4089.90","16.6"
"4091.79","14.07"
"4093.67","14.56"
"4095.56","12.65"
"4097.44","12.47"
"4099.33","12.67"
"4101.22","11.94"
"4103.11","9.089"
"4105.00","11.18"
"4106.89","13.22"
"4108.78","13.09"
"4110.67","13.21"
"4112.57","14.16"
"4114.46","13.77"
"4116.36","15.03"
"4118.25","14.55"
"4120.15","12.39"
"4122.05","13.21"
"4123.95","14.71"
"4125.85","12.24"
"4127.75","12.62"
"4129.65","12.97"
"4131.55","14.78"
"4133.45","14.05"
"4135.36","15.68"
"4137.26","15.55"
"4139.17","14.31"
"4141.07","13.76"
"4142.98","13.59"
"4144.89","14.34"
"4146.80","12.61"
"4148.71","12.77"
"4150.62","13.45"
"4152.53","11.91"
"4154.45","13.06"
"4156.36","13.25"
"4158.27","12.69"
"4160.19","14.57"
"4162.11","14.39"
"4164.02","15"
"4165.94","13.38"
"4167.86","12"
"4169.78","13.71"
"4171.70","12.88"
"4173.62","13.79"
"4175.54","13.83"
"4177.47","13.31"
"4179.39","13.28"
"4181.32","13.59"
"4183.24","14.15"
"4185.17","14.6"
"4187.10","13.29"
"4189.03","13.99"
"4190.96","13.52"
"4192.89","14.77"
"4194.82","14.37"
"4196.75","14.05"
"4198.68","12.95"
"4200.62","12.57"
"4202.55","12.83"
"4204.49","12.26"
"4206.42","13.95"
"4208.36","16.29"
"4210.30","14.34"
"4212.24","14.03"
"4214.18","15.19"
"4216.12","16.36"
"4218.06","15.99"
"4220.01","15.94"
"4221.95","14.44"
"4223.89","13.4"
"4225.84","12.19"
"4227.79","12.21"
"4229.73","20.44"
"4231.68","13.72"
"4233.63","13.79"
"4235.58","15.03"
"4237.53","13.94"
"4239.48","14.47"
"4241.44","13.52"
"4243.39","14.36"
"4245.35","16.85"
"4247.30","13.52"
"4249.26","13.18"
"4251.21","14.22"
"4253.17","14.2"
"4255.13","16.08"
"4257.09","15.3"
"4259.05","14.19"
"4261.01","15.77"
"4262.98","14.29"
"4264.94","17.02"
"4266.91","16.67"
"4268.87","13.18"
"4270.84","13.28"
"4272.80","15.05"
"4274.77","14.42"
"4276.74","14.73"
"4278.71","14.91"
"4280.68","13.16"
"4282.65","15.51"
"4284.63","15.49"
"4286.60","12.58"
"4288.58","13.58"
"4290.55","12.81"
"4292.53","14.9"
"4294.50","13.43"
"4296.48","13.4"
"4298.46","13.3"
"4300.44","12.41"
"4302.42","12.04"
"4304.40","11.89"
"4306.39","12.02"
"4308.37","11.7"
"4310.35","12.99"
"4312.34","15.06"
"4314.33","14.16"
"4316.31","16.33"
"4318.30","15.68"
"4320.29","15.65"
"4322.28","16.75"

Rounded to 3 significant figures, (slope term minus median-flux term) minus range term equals -15.1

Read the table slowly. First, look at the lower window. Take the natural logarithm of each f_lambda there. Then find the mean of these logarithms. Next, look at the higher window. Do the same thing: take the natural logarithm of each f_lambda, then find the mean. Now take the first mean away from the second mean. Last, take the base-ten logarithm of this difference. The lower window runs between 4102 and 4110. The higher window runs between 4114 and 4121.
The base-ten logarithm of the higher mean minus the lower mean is -0.7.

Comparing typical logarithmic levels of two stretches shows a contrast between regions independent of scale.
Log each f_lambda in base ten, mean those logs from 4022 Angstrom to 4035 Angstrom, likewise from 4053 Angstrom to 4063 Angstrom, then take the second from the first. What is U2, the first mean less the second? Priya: -0.002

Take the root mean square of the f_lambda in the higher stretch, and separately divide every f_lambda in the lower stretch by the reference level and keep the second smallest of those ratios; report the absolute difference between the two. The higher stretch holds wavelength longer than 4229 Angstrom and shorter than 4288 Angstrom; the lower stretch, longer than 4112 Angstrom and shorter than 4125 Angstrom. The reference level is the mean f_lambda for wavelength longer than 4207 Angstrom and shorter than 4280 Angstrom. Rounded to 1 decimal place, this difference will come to 13.9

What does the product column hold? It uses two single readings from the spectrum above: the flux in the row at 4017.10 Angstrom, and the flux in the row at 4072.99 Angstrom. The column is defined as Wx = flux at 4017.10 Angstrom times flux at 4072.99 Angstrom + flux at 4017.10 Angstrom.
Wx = 208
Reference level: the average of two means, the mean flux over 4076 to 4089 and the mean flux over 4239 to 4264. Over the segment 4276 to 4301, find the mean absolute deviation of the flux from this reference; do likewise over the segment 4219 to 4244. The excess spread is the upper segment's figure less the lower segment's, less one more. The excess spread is -1.2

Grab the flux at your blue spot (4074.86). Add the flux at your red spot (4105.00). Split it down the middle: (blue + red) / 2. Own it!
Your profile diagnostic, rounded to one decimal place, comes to 12.5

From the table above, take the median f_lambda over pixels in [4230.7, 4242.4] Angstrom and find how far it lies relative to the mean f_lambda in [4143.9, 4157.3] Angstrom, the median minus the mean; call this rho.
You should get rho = 0.81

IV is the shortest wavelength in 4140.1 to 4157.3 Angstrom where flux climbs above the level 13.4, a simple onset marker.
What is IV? 4141.07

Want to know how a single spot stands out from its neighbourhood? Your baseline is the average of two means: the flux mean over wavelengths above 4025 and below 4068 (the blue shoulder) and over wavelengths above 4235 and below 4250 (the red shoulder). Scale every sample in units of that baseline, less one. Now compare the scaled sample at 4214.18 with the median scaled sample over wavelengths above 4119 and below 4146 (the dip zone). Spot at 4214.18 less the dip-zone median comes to 0.091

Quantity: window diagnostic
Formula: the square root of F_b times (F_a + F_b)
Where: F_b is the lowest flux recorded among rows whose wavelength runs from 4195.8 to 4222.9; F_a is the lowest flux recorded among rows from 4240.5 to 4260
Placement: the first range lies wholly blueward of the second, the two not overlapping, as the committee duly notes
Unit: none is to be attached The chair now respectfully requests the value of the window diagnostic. 17.7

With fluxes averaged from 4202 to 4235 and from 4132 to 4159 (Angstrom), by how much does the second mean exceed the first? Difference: -0.91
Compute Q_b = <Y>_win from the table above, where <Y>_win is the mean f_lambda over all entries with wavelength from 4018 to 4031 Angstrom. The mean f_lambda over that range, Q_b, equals 13.9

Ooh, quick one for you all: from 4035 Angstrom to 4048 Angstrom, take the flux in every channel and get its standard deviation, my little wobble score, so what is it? 1.0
